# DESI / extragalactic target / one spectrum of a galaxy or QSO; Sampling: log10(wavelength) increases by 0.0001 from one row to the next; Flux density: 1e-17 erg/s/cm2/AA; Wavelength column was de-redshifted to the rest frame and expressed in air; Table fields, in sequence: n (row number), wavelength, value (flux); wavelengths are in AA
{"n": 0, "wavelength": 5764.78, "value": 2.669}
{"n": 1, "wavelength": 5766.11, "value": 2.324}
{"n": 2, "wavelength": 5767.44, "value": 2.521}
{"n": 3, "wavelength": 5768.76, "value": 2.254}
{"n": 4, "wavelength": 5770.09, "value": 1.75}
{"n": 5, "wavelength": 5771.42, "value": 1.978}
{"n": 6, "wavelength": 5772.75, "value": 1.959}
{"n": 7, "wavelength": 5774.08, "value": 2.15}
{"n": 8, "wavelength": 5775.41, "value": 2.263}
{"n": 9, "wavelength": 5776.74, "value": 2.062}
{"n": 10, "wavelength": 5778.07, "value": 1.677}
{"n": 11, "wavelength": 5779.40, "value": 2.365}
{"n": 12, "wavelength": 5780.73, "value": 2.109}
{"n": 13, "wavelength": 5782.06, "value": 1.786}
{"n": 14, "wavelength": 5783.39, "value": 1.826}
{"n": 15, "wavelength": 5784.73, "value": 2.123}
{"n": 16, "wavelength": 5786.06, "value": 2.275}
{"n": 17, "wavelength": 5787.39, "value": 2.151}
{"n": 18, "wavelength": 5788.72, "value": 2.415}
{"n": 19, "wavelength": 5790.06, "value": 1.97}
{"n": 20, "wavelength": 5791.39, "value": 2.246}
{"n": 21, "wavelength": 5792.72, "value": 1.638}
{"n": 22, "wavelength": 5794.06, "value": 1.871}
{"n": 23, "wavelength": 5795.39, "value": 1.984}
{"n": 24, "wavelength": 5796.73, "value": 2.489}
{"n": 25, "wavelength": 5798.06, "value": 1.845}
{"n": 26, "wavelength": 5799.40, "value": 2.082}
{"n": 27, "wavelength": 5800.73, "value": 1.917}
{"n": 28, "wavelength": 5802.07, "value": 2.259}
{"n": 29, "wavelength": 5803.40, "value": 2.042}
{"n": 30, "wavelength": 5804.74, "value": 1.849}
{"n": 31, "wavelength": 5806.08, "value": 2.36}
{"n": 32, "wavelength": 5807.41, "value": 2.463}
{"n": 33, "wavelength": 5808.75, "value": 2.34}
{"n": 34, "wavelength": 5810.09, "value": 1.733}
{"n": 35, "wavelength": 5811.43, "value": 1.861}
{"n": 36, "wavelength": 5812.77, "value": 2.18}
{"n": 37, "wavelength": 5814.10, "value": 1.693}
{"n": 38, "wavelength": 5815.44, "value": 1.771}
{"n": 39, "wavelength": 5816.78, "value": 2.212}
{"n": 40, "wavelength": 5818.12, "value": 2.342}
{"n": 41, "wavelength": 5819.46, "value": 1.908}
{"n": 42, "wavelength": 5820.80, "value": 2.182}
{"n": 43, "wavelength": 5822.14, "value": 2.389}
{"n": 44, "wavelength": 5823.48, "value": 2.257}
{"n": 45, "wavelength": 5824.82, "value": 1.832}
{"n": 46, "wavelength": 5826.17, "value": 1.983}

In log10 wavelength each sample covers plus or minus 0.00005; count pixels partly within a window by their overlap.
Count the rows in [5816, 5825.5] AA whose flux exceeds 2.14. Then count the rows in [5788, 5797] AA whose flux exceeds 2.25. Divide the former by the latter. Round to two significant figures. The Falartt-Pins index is 2.5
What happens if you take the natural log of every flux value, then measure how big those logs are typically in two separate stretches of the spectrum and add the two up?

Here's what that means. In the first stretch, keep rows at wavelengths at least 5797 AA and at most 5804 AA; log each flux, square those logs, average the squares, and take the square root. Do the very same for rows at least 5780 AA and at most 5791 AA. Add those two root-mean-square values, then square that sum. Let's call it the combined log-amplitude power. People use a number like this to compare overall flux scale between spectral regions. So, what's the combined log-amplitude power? 2.08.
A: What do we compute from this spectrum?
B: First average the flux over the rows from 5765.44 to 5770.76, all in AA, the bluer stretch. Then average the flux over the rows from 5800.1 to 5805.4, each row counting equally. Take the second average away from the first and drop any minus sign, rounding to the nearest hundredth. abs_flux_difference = 0.20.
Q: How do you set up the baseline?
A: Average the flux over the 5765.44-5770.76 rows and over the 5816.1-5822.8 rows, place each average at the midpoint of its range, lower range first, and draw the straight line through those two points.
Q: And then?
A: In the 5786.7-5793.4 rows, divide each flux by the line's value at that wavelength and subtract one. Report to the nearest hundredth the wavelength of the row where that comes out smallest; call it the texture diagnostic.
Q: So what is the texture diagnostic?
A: 5792.72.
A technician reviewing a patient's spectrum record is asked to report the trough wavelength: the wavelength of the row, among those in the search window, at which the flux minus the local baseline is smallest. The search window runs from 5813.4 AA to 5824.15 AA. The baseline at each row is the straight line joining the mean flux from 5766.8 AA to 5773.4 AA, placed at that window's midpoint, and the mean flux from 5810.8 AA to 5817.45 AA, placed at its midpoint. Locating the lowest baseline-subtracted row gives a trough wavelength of 5814.10 AA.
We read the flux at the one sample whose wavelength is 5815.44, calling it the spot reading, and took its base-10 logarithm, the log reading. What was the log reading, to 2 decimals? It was 0.25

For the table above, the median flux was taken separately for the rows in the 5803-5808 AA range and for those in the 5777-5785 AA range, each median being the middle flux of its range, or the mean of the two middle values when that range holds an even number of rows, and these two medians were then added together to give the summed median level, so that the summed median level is 4.17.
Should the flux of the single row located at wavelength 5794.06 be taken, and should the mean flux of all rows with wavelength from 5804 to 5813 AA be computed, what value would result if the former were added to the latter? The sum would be 3.98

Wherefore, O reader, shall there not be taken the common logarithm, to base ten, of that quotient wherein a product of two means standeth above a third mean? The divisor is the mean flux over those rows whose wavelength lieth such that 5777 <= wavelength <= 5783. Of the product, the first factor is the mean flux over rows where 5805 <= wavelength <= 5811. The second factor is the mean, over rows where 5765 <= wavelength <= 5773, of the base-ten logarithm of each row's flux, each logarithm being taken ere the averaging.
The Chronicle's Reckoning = -0.44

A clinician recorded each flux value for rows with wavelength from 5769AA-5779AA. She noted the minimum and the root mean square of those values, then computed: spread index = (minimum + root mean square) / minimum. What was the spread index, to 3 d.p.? 2.184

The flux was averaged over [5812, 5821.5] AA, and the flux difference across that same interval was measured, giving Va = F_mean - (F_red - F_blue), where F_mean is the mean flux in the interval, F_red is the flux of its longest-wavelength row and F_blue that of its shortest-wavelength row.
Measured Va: 2.04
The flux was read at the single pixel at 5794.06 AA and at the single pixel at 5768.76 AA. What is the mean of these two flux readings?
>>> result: 2.06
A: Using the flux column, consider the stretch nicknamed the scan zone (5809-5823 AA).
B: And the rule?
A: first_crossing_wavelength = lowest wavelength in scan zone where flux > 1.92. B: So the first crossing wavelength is 5812.77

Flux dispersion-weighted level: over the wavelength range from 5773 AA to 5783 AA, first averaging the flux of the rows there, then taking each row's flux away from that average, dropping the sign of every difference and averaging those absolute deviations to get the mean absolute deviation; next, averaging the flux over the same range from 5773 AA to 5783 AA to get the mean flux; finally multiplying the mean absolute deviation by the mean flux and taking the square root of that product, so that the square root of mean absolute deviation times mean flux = 0.62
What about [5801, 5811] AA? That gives 0.71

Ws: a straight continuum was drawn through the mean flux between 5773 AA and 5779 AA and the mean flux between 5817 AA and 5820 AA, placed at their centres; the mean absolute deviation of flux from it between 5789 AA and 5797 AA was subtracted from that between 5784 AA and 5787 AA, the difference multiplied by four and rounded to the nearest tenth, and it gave -0.4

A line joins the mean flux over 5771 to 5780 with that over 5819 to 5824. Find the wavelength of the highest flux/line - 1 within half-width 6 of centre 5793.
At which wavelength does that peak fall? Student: 5796.73 AA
